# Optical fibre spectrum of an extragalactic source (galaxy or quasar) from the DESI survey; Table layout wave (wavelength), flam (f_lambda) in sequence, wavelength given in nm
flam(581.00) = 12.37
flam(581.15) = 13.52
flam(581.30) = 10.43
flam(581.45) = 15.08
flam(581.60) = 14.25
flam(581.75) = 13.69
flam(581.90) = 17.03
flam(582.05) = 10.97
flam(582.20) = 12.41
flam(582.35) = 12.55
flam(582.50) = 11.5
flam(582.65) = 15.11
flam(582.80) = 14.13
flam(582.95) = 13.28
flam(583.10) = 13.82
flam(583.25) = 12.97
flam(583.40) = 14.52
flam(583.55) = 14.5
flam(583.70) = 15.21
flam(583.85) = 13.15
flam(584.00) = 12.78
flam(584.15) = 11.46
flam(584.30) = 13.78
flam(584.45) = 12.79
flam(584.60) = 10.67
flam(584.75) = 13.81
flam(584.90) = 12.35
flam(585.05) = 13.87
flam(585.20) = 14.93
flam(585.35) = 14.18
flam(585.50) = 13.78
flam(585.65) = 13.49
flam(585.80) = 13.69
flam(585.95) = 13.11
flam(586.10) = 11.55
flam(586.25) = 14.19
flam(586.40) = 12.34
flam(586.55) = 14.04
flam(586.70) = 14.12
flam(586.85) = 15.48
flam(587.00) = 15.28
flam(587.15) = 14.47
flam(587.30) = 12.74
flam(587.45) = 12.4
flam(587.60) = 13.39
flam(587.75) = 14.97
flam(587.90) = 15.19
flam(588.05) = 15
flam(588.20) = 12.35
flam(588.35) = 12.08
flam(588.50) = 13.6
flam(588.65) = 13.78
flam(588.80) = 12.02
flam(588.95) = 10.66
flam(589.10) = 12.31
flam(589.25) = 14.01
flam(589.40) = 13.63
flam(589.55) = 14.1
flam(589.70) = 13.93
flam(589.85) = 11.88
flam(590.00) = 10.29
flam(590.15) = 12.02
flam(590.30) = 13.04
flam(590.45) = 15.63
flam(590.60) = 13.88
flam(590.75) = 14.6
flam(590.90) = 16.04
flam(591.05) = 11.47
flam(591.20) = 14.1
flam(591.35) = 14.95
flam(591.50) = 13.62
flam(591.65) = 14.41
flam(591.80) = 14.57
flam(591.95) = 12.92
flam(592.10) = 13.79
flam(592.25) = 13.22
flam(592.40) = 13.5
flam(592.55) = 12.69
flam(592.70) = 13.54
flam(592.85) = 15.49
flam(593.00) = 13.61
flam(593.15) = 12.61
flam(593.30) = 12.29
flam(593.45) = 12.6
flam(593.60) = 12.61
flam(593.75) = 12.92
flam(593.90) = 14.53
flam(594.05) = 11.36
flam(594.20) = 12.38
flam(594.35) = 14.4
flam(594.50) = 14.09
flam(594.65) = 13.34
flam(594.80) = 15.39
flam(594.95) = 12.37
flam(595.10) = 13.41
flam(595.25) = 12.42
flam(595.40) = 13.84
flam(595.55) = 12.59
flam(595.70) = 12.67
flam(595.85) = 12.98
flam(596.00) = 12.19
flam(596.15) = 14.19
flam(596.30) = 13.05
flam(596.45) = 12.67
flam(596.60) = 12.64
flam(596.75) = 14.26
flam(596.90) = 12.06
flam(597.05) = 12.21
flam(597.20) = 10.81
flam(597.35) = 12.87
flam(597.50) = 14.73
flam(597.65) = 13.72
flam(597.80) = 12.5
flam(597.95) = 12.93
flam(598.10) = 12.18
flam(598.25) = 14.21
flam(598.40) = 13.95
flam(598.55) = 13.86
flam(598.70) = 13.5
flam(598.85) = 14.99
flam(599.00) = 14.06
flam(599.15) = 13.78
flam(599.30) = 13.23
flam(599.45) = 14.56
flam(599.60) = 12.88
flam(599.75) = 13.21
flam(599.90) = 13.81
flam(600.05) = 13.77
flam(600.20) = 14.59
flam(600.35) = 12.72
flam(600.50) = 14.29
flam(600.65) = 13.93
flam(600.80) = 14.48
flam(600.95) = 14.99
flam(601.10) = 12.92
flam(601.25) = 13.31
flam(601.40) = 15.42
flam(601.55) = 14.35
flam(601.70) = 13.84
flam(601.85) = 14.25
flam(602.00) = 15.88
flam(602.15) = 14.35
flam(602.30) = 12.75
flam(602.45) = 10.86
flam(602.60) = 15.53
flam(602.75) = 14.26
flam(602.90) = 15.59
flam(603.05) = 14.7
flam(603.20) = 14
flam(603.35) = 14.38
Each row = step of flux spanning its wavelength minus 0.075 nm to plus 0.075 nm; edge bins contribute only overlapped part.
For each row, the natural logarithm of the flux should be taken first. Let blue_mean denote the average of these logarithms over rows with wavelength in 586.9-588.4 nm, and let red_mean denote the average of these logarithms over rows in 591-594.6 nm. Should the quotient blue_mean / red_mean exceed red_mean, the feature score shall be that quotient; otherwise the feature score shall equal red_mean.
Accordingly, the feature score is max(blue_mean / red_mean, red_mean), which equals 2.59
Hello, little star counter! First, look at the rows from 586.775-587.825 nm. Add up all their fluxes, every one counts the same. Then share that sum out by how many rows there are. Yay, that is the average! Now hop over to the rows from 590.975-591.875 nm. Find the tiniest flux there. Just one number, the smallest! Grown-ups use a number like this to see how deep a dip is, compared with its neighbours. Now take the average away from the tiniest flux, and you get -2.6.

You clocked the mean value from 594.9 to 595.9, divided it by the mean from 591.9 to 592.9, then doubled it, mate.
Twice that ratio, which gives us 1.90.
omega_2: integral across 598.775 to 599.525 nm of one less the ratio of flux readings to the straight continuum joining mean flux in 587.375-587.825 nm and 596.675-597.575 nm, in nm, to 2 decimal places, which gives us -0.09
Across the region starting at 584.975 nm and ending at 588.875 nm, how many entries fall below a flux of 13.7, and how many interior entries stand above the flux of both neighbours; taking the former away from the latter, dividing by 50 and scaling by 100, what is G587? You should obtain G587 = -12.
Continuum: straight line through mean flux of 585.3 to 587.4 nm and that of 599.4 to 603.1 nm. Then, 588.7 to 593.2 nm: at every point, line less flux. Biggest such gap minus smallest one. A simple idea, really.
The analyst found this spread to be 5.7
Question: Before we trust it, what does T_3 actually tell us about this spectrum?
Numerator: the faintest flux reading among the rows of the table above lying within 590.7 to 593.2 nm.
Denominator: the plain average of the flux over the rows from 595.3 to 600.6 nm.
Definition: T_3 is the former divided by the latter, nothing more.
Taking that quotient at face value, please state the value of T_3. 0.86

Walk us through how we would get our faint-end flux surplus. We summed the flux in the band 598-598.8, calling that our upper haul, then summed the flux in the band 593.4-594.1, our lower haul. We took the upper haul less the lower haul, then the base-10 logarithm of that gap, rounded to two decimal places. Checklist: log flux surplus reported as 0.57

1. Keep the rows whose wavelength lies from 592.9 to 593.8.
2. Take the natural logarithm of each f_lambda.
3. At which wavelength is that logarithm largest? 593.00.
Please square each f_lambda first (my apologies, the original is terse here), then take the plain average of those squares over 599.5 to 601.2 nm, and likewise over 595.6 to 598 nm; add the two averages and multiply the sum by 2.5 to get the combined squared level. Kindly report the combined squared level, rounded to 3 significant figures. 895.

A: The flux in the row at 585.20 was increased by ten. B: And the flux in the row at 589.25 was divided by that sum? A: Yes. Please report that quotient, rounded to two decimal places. 0.56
